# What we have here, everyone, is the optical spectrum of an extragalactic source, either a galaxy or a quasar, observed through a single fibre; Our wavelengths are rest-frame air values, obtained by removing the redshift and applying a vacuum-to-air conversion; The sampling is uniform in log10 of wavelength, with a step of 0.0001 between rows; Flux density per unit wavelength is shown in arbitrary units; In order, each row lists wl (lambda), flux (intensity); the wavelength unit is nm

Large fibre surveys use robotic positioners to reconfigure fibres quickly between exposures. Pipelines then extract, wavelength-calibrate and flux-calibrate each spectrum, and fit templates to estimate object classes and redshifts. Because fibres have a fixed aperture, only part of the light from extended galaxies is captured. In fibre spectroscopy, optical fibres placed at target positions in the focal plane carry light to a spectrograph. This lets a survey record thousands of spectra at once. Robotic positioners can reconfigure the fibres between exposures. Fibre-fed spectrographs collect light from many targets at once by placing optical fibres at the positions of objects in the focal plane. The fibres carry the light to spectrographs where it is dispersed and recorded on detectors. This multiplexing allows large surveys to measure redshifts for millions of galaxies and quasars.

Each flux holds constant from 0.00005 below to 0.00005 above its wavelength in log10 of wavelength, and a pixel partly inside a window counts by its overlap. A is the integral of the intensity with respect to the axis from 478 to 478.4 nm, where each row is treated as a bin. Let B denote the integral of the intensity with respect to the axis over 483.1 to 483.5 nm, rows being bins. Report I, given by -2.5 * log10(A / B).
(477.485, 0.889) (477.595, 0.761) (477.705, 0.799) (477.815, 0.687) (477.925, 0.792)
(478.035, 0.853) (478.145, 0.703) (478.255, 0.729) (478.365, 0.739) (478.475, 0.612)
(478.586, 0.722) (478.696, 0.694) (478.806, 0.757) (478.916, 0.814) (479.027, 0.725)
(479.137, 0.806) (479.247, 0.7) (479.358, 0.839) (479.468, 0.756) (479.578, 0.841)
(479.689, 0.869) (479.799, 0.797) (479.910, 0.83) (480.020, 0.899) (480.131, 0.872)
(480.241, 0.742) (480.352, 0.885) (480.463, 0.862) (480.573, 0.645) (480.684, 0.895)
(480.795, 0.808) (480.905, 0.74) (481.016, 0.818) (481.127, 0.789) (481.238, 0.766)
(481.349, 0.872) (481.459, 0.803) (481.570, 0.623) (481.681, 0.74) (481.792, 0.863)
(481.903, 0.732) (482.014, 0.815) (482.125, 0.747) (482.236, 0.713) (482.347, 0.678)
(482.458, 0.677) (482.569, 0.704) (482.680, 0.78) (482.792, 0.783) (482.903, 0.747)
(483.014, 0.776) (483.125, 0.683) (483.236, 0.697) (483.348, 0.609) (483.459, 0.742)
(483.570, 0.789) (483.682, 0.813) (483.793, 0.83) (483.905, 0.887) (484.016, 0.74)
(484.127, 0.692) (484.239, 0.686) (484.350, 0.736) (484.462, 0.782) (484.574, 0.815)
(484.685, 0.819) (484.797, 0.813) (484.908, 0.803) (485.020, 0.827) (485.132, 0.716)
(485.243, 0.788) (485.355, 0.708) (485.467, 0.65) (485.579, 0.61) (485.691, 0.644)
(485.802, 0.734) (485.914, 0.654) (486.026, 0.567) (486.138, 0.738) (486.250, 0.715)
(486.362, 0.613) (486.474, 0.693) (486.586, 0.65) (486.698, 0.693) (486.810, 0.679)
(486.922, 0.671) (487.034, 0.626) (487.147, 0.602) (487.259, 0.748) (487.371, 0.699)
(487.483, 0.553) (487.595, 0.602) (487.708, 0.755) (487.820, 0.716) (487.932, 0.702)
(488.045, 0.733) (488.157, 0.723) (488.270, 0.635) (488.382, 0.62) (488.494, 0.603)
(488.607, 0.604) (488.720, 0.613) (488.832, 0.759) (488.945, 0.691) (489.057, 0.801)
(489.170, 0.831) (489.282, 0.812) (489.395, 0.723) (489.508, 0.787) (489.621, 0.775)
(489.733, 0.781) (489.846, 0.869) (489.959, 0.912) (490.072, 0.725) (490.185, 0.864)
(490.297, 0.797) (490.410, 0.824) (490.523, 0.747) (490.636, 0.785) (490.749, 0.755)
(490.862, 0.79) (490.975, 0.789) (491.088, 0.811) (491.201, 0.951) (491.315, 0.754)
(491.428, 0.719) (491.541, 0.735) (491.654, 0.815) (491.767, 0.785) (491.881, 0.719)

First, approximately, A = 0.301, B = 0.272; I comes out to -0.110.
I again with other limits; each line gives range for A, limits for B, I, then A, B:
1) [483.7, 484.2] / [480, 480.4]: -0.165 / 0.393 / 0.338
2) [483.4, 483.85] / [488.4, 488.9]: -0.111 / 0.356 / 0.322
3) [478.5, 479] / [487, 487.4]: -0.347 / 0.368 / 0.267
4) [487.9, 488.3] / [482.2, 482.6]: -0.014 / 0.280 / 0.277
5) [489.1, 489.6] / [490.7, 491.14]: -0.139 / 0.393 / 0.346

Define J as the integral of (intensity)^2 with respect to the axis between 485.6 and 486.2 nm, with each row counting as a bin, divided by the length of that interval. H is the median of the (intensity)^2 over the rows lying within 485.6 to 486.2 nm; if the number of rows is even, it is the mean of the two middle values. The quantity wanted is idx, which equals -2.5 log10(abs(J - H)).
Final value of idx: 4.4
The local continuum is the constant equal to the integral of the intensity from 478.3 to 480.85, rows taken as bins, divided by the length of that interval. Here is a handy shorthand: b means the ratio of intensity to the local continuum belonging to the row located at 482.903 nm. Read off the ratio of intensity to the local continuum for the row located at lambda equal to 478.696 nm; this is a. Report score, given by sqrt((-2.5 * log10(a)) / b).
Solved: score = 0.38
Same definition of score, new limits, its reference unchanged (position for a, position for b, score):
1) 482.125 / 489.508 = 0.24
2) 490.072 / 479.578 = 0.29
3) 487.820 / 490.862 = 0.32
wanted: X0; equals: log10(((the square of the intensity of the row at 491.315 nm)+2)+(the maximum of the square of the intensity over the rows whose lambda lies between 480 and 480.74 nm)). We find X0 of 0.528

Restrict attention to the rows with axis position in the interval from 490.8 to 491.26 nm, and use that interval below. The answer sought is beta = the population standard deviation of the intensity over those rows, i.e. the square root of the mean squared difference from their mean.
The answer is 0.067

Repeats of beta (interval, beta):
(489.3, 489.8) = 0.025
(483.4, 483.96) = 0.048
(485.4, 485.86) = 0.046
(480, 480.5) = 0.056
